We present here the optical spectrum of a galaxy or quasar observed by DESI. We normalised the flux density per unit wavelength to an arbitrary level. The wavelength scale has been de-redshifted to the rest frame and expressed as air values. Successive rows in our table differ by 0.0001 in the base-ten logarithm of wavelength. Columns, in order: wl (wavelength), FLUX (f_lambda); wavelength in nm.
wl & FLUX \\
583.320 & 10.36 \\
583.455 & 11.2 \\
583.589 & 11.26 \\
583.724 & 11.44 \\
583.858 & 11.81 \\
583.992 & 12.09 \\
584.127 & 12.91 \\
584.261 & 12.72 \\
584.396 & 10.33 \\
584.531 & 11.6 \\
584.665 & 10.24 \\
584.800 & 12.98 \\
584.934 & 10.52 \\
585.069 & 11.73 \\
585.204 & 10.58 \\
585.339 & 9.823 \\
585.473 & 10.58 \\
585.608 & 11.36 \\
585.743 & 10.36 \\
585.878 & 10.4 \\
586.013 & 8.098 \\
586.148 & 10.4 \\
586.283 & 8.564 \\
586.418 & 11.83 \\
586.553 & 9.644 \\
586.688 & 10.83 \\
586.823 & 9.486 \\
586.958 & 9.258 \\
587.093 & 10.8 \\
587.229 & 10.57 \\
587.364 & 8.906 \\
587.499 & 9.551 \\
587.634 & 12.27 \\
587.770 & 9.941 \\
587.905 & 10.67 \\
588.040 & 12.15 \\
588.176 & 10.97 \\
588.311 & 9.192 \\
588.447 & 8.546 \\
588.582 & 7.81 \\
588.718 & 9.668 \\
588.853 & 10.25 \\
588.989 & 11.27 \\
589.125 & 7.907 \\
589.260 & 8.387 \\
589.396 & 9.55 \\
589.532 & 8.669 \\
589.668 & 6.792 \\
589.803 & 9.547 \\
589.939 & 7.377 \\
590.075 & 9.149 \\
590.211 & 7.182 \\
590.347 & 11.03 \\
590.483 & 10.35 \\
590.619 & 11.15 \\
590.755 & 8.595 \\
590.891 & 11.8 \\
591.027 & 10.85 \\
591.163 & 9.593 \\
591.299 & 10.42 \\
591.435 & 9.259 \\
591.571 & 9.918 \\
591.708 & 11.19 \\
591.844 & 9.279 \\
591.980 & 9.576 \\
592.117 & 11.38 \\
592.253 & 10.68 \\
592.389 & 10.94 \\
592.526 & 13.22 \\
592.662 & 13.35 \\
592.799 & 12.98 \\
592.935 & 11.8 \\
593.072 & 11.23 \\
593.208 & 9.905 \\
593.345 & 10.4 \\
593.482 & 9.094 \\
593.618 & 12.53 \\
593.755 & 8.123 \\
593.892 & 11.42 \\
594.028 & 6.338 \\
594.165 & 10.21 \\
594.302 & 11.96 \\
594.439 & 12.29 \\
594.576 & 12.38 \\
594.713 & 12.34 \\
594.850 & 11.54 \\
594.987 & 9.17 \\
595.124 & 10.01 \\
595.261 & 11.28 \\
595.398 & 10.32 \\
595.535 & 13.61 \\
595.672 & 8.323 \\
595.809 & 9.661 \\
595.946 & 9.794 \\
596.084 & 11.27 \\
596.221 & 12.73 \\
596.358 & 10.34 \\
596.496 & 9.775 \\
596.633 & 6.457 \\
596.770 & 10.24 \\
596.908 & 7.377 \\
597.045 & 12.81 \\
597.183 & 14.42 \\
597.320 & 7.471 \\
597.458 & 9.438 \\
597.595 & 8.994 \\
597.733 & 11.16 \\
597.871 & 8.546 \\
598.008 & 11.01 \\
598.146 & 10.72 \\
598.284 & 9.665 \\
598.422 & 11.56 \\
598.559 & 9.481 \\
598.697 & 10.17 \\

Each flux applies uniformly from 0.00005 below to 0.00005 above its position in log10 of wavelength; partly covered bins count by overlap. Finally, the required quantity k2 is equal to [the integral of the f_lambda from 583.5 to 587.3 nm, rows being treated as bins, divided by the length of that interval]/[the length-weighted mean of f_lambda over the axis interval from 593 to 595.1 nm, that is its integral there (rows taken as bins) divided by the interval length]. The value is 1.02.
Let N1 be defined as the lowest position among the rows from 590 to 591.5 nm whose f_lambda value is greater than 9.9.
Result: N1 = 590.347 nm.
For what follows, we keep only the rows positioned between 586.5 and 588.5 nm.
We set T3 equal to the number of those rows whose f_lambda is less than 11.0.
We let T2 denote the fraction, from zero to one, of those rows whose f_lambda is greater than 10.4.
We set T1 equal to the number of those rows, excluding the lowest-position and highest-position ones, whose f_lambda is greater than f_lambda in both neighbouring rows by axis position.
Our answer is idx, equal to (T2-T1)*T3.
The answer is -46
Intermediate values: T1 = 4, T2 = 0.47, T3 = 13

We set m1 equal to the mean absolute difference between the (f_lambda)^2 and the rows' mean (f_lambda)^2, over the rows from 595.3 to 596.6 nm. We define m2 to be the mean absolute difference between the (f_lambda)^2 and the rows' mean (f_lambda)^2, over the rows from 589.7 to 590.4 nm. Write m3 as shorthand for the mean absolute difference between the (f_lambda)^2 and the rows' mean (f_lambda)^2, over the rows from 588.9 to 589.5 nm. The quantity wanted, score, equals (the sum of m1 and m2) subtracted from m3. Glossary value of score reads -29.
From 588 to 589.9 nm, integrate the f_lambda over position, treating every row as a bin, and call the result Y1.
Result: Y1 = 17.6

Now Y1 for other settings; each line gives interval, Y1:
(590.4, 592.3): 19.6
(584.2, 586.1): 20.5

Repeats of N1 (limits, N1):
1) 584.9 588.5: 584.934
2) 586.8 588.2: 587.093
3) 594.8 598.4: 594.850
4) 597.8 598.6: 598.008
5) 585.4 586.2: 585.473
